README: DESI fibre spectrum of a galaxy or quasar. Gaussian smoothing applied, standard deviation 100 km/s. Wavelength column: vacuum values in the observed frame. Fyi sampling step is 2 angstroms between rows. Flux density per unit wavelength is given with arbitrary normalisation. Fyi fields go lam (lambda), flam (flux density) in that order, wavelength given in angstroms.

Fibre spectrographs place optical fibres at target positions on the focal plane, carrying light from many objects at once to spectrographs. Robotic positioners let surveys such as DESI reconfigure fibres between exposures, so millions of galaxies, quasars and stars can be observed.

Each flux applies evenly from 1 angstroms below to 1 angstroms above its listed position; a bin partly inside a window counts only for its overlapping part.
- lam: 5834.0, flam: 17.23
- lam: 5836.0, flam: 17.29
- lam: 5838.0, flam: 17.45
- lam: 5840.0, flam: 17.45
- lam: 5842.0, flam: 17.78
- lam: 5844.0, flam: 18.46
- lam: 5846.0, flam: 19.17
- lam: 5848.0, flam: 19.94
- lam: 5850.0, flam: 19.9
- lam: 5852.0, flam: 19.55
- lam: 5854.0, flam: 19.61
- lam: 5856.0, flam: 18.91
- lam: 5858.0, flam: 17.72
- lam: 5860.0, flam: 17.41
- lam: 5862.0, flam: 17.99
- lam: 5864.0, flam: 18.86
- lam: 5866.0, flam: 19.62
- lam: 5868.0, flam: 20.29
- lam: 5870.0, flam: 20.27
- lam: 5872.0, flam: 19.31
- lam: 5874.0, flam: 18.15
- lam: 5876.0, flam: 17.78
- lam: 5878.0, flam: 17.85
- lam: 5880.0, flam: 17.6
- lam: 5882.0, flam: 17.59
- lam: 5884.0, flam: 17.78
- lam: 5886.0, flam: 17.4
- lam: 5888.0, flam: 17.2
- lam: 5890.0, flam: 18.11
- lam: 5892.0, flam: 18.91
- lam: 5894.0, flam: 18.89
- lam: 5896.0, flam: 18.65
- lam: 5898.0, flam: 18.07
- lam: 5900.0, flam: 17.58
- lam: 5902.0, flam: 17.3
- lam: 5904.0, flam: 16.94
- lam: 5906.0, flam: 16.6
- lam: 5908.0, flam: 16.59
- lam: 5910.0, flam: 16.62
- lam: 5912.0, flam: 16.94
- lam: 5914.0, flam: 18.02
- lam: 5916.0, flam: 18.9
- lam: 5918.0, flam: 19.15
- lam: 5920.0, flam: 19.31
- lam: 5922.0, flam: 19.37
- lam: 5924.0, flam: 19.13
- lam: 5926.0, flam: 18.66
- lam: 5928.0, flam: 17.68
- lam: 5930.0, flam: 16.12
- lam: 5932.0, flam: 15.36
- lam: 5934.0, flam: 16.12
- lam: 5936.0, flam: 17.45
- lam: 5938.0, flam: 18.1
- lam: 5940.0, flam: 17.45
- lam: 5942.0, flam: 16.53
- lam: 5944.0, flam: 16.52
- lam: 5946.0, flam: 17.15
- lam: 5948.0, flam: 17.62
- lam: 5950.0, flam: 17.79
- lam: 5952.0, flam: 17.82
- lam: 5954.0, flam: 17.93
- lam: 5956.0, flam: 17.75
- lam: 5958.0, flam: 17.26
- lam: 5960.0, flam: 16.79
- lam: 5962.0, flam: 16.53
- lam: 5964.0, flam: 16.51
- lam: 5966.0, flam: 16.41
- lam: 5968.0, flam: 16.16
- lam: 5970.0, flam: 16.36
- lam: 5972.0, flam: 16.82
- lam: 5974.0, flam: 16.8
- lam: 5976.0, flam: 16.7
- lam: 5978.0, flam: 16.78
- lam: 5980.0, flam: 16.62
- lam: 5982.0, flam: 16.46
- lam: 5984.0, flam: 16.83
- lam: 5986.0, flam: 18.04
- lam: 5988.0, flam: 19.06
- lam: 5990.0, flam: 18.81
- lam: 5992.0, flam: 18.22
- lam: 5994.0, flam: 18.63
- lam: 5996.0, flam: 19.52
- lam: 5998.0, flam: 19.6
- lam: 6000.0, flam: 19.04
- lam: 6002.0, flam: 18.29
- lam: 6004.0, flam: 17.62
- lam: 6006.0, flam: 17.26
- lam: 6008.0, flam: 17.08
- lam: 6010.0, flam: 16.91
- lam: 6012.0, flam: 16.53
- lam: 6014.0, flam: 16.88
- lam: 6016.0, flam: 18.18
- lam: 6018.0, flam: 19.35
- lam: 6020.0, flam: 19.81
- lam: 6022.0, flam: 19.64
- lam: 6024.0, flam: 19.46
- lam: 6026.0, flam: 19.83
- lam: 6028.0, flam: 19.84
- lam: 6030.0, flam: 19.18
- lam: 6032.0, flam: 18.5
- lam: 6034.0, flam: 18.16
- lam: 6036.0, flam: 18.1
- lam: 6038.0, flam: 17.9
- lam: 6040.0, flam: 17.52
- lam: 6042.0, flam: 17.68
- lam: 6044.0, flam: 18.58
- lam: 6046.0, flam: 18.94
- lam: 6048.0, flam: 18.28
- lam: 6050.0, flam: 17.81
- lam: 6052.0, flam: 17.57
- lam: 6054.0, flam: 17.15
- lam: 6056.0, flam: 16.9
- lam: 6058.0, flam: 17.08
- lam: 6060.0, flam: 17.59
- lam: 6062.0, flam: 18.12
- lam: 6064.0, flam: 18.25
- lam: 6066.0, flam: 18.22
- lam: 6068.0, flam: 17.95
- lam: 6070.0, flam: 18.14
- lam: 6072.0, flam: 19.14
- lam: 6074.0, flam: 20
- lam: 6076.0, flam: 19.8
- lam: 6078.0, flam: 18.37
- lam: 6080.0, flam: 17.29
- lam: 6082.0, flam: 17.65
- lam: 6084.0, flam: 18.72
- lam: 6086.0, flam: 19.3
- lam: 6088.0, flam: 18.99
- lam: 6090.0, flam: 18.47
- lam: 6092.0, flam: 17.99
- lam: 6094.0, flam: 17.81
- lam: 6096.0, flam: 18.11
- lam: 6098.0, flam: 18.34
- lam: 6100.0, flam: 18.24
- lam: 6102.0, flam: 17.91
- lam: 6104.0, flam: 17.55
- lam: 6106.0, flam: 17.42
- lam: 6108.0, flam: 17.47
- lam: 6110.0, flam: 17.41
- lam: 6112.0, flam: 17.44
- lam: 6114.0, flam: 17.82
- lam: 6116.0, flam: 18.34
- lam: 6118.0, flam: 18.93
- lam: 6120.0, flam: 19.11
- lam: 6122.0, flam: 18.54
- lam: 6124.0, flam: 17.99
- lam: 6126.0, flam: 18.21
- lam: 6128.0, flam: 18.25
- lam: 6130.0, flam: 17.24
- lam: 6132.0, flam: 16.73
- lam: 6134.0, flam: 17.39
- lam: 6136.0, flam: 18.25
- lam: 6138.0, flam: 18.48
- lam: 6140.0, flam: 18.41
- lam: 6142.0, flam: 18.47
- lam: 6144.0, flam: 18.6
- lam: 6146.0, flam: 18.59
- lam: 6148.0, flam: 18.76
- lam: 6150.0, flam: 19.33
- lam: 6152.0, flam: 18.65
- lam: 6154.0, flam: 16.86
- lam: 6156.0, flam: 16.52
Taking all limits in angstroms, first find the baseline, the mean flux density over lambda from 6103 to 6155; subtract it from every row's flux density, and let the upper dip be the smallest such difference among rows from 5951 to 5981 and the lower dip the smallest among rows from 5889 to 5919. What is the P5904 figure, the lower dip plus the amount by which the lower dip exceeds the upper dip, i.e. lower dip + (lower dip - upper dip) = -1.1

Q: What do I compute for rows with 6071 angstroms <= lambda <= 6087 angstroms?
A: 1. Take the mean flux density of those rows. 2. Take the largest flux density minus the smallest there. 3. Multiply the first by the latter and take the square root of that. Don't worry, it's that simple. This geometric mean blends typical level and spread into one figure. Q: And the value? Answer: 7.1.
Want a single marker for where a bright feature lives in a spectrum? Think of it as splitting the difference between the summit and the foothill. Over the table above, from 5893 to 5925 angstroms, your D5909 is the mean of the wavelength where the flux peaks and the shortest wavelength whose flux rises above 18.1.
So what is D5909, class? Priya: 5908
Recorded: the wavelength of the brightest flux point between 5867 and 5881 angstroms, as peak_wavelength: 5868.0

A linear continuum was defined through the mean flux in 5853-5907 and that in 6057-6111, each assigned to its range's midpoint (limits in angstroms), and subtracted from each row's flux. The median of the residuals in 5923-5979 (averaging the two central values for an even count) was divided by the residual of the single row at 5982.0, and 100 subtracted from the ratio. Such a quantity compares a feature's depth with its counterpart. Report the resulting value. -99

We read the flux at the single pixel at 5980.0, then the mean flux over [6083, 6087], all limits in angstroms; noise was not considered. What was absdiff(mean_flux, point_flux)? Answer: 2.39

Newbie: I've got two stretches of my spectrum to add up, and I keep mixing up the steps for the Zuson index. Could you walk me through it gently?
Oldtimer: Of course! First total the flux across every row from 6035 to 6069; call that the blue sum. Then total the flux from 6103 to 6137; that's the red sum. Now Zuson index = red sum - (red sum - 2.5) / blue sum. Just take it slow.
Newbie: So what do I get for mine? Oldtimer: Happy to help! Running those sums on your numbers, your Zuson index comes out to 303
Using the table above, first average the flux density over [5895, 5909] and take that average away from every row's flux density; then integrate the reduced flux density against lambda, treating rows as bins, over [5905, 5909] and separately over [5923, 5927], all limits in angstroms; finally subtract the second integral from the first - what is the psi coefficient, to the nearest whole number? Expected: -9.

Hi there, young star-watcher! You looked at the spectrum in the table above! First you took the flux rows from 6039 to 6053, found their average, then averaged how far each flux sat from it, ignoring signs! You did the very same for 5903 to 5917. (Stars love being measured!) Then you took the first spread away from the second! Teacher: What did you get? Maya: 0.24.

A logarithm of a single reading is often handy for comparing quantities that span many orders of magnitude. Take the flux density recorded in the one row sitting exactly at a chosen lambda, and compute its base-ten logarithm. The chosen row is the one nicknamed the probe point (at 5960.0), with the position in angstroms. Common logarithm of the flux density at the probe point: 1.23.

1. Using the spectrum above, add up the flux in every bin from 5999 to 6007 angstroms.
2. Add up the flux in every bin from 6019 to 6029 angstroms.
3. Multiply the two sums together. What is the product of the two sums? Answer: 7118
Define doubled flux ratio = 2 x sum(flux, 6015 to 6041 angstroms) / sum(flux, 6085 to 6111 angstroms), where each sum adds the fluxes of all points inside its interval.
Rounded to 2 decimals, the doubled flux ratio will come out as 2.09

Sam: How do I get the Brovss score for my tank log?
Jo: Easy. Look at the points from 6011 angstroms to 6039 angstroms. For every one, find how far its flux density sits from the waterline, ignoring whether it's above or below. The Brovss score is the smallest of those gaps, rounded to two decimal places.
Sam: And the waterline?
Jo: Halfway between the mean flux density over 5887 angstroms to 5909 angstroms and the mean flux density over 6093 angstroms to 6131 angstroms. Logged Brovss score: 0.04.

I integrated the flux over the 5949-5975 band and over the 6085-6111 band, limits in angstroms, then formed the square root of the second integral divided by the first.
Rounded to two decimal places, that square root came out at 1.03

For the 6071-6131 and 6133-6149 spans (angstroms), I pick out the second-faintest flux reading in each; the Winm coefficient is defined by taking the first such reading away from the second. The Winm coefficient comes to 1.0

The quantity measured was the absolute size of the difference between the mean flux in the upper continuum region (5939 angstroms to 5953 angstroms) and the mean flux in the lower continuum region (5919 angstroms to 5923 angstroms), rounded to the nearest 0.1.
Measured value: 2.1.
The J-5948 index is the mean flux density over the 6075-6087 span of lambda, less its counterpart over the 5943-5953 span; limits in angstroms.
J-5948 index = 1.1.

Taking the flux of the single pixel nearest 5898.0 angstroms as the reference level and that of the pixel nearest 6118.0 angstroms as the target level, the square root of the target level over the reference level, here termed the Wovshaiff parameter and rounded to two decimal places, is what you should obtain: 1.02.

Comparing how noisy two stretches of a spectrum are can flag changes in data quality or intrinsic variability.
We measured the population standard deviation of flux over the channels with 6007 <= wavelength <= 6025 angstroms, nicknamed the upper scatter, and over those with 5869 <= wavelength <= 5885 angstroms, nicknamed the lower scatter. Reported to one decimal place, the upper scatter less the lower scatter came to 0.4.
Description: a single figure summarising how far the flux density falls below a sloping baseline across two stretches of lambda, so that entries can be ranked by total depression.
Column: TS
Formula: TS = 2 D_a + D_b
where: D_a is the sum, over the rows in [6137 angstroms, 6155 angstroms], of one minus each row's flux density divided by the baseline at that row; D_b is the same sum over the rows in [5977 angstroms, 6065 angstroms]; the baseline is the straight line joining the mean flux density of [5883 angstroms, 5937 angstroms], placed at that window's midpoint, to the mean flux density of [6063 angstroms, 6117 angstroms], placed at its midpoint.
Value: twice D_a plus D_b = -0.3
